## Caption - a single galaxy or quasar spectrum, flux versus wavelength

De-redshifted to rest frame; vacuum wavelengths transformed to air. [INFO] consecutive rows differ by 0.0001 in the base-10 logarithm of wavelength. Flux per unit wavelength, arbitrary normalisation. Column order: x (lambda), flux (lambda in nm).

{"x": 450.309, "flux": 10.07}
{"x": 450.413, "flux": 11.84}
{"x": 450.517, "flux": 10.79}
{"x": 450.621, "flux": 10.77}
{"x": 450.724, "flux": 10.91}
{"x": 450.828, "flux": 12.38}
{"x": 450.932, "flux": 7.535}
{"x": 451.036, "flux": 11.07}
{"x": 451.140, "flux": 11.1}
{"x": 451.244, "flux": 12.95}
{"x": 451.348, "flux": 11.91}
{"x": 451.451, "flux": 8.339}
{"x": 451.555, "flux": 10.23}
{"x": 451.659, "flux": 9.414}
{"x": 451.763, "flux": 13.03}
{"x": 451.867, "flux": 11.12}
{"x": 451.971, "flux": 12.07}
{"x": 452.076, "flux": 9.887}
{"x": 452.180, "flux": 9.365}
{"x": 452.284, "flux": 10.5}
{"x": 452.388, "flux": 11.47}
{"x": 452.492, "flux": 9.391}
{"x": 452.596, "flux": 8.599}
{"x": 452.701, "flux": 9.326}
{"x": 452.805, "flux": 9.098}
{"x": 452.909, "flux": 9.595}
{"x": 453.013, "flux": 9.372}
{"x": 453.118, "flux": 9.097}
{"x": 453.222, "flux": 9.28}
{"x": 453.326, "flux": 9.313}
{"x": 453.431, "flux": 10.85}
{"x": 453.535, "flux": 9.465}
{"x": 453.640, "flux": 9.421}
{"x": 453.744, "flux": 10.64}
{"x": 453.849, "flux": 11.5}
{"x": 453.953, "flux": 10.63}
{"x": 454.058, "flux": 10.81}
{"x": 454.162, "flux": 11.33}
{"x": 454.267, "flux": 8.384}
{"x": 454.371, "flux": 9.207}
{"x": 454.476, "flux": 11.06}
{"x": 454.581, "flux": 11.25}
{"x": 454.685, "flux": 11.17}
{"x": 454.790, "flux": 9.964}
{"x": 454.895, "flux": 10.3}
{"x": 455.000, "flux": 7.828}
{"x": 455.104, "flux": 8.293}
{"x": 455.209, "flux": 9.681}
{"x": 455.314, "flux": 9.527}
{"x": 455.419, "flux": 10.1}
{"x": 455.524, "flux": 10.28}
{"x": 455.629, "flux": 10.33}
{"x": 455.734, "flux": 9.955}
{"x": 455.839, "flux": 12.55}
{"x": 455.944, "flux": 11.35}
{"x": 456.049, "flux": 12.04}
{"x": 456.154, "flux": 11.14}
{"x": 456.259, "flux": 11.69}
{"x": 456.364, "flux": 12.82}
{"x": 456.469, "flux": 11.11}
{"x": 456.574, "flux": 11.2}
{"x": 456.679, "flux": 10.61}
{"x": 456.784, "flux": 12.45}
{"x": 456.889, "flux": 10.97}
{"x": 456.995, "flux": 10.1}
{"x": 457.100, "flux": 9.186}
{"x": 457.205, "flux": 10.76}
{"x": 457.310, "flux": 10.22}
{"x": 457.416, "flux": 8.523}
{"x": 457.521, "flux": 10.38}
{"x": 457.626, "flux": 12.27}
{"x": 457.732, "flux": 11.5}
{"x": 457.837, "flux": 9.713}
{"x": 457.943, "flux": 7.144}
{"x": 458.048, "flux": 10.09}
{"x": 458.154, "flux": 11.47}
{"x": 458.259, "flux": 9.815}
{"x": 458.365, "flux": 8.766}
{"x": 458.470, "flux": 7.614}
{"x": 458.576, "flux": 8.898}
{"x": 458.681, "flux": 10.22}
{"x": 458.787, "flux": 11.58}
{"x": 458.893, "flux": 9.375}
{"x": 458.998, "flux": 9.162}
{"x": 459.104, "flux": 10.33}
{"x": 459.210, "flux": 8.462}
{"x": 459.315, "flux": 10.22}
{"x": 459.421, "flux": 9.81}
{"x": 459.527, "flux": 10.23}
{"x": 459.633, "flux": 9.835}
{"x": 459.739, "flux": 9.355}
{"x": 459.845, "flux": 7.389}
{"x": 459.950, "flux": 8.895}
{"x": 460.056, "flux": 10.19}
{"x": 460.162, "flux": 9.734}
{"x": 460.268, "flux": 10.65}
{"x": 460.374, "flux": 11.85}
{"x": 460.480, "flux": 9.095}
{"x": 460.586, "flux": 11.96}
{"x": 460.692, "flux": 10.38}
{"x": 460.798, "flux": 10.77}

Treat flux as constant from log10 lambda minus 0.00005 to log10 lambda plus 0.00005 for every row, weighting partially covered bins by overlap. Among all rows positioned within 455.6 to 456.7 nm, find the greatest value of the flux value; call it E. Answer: 12.82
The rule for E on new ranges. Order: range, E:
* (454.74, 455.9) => 12.55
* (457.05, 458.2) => 12.27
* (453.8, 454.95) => 11.5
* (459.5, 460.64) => 11.96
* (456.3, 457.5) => 12.82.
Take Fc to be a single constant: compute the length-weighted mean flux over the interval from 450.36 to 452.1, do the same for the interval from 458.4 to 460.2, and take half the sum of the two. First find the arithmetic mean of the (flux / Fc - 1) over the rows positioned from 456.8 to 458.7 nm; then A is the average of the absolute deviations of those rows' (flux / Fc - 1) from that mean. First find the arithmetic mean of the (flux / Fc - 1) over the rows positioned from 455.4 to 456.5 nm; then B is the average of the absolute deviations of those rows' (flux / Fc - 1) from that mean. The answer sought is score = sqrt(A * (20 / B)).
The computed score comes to 5.1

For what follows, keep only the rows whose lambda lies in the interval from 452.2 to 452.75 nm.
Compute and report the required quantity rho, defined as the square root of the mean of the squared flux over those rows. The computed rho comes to 9.9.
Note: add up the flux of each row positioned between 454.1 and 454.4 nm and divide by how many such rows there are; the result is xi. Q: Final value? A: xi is 9.6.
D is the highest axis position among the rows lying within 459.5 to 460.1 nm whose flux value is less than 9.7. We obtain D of 459.950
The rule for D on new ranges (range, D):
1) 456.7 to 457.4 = 457.100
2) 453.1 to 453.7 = 453.640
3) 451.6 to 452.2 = 452.180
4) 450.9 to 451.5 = 451.451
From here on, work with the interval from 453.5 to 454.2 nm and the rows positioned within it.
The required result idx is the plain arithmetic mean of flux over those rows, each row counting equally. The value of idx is 10.5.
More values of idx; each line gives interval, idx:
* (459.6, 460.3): 9.4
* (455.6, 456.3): 11.3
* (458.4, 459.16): 9.6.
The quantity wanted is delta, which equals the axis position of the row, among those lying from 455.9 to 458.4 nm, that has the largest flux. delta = 456.364 nm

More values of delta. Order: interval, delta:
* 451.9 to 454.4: 451.971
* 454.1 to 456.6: 456.364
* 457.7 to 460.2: 458.787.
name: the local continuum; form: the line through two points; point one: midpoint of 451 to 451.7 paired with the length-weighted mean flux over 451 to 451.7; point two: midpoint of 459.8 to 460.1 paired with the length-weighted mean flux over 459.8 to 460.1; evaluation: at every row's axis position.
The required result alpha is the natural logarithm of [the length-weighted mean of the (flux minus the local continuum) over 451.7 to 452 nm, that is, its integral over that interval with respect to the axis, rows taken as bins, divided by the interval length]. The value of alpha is 0.3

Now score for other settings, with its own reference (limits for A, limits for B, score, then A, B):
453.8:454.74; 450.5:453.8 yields 3.8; 0.078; 0.108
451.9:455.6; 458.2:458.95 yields 4.3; 0.083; 0.090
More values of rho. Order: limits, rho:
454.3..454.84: 10.6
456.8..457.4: 10.3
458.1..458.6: 9.4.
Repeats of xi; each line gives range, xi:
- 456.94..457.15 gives 9.6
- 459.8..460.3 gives 9.4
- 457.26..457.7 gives 10.3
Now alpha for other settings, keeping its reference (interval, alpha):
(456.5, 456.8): 0.5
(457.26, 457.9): 0.0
